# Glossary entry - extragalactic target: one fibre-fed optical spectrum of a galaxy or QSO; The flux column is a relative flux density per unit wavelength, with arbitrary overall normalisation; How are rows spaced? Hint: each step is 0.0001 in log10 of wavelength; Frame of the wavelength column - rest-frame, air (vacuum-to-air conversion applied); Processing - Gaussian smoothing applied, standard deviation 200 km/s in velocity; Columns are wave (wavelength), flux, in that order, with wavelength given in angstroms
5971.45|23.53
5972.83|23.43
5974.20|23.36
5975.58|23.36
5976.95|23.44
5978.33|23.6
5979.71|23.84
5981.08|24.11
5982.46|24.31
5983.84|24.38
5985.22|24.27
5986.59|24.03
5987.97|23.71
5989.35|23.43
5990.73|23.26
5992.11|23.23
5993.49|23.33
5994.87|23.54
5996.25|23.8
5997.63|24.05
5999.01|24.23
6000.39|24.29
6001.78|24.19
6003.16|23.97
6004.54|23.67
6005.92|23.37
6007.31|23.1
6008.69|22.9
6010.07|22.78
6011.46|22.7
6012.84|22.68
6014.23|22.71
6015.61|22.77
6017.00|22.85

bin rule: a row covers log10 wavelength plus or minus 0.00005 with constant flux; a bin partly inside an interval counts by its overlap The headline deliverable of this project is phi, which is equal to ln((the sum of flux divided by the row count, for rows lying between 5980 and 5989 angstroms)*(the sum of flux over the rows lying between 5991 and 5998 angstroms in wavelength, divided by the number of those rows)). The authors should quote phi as 6.34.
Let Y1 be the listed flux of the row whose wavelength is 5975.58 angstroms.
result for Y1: 23.36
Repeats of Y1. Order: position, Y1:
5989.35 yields 23.43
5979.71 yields 23.84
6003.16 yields 23.97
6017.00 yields 22.85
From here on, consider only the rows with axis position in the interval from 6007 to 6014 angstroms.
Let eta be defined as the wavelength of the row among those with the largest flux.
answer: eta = 6007.31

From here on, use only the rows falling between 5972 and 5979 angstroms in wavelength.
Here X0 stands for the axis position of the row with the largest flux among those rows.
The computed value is 5978.33 angstroms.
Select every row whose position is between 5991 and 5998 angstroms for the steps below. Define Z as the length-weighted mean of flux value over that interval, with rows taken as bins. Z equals 23.6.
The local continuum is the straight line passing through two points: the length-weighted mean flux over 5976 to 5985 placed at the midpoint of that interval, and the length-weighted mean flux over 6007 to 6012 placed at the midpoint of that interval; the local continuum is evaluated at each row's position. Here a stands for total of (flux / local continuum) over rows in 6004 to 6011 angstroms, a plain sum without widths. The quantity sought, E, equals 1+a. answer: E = 6.05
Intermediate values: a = 5.048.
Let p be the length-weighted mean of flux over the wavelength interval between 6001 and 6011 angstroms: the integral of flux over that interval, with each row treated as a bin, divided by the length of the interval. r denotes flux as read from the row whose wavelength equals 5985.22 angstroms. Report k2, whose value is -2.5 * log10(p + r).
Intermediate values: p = 23.40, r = 24.27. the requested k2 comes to -4.20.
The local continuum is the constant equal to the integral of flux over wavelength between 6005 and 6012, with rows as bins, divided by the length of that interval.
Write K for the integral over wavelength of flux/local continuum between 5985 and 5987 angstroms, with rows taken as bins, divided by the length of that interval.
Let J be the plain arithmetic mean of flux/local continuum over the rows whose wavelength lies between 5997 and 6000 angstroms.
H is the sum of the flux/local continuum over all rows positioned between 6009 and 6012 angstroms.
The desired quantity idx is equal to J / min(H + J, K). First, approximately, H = 1.98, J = 1.050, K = 1.05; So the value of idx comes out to 1.00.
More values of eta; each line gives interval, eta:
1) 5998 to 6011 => 6000.39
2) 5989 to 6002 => 6000.39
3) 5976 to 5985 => 5983.84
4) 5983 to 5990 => 5983.84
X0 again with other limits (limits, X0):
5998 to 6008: 6000.39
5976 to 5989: 5983.84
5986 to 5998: 5997.63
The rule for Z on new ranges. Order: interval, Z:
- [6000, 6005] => 24.0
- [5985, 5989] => 24.0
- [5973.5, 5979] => 23.5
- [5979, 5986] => 24.2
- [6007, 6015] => 22.8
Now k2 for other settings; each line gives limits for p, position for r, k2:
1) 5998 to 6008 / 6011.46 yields -4.17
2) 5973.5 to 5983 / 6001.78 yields -4.20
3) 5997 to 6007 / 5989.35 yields -4.19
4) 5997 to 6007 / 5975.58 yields -4.19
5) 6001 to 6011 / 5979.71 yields -4.19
